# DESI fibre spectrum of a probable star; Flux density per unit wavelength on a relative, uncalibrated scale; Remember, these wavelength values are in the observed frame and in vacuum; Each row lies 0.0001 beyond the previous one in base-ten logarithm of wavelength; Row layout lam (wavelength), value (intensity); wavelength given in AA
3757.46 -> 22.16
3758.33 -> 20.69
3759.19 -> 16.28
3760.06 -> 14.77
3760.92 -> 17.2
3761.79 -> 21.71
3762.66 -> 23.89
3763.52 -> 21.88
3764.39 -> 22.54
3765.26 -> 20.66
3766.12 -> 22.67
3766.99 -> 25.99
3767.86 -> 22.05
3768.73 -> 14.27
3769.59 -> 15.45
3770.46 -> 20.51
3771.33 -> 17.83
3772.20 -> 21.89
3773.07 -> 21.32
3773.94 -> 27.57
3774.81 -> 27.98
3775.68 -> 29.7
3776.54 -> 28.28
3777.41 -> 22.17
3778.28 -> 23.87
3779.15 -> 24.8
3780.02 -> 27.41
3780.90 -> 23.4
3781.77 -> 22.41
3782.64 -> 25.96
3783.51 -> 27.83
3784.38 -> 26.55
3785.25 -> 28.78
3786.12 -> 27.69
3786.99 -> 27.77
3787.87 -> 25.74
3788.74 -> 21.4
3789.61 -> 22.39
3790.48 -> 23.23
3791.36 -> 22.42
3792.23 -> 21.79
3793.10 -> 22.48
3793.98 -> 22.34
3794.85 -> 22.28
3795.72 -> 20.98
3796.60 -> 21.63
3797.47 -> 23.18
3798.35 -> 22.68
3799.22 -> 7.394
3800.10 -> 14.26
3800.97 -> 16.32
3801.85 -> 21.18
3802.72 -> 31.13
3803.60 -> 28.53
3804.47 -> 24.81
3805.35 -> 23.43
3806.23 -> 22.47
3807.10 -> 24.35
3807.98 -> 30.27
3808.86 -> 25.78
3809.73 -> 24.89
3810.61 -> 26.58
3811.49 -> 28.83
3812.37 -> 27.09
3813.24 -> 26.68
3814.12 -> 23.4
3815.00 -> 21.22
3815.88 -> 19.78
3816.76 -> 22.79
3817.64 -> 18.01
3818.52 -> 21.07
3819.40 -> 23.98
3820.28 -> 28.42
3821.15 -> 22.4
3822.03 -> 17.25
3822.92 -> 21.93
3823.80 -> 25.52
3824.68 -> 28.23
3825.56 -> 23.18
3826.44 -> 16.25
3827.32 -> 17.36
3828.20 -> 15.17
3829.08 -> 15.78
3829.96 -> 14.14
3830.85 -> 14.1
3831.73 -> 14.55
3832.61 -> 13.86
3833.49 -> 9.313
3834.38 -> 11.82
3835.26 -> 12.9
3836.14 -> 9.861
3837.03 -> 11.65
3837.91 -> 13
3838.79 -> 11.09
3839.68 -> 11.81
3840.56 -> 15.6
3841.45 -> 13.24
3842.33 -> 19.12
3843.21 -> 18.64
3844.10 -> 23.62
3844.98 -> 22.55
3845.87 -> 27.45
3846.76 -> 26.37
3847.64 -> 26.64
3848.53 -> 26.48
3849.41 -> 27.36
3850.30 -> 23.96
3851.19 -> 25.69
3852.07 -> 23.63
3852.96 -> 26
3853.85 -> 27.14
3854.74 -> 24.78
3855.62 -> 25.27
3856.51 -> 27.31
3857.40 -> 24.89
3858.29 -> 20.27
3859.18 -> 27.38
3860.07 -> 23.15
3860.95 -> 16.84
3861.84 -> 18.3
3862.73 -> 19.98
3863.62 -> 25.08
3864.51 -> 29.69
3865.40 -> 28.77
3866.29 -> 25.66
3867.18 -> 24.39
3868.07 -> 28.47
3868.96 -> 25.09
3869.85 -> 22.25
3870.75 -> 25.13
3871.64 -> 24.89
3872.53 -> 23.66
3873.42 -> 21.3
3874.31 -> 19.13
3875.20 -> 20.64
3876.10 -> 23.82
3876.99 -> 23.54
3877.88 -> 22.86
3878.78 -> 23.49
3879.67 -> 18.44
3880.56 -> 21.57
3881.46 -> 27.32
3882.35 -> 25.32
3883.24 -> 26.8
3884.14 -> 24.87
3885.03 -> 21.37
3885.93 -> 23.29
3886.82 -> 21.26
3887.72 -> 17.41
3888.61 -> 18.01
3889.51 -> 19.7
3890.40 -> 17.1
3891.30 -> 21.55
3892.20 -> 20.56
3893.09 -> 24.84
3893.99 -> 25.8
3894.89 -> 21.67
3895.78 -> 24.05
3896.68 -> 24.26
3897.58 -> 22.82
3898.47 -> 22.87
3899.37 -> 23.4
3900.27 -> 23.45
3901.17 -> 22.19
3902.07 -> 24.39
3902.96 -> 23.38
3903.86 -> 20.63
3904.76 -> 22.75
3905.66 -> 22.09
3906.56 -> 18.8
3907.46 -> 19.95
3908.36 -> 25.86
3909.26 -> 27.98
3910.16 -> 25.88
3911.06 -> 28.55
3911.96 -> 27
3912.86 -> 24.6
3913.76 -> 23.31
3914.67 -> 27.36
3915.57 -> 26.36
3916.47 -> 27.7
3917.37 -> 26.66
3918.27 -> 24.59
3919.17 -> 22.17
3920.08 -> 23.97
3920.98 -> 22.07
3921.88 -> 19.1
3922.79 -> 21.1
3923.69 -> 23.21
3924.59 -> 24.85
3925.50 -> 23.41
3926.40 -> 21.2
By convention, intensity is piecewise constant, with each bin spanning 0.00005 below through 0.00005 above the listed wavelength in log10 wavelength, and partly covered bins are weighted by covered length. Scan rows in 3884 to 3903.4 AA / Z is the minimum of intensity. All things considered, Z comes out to 17.1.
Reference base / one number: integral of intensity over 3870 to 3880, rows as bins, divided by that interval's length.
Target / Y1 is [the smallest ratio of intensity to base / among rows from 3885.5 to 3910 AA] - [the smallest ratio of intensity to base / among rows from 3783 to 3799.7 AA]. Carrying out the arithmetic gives 0.43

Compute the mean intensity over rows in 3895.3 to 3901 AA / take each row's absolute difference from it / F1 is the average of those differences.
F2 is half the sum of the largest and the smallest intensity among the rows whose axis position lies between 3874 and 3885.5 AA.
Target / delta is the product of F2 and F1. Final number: 10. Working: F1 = 0.5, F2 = 22.9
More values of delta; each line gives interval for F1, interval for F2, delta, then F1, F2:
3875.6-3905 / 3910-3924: 46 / 1.9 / 23.8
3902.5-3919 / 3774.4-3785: 62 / 2.4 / 25.9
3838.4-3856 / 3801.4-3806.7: 116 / 4.4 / 26.2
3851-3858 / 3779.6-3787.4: 24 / 0.9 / 25.6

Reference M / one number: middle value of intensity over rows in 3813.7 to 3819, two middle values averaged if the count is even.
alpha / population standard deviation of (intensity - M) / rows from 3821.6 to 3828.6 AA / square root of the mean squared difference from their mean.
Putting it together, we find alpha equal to 4.5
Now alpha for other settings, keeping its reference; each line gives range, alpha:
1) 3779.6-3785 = 2.0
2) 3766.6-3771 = 4.3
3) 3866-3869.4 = 1.5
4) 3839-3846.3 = 5.0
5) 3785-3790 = 2.8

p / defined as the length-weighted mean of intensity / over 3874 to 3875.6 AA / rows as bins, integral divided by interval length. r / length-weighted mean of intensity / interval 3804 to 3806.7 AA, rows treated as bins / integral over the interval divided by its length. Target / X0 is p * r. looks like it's 473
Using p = 20.0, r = 23.7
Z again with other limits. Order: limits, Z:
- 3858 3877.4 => 16.84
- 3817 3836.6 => 9.313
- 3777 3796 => 20.98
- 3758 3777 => 14.27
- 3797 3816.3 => 7.394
